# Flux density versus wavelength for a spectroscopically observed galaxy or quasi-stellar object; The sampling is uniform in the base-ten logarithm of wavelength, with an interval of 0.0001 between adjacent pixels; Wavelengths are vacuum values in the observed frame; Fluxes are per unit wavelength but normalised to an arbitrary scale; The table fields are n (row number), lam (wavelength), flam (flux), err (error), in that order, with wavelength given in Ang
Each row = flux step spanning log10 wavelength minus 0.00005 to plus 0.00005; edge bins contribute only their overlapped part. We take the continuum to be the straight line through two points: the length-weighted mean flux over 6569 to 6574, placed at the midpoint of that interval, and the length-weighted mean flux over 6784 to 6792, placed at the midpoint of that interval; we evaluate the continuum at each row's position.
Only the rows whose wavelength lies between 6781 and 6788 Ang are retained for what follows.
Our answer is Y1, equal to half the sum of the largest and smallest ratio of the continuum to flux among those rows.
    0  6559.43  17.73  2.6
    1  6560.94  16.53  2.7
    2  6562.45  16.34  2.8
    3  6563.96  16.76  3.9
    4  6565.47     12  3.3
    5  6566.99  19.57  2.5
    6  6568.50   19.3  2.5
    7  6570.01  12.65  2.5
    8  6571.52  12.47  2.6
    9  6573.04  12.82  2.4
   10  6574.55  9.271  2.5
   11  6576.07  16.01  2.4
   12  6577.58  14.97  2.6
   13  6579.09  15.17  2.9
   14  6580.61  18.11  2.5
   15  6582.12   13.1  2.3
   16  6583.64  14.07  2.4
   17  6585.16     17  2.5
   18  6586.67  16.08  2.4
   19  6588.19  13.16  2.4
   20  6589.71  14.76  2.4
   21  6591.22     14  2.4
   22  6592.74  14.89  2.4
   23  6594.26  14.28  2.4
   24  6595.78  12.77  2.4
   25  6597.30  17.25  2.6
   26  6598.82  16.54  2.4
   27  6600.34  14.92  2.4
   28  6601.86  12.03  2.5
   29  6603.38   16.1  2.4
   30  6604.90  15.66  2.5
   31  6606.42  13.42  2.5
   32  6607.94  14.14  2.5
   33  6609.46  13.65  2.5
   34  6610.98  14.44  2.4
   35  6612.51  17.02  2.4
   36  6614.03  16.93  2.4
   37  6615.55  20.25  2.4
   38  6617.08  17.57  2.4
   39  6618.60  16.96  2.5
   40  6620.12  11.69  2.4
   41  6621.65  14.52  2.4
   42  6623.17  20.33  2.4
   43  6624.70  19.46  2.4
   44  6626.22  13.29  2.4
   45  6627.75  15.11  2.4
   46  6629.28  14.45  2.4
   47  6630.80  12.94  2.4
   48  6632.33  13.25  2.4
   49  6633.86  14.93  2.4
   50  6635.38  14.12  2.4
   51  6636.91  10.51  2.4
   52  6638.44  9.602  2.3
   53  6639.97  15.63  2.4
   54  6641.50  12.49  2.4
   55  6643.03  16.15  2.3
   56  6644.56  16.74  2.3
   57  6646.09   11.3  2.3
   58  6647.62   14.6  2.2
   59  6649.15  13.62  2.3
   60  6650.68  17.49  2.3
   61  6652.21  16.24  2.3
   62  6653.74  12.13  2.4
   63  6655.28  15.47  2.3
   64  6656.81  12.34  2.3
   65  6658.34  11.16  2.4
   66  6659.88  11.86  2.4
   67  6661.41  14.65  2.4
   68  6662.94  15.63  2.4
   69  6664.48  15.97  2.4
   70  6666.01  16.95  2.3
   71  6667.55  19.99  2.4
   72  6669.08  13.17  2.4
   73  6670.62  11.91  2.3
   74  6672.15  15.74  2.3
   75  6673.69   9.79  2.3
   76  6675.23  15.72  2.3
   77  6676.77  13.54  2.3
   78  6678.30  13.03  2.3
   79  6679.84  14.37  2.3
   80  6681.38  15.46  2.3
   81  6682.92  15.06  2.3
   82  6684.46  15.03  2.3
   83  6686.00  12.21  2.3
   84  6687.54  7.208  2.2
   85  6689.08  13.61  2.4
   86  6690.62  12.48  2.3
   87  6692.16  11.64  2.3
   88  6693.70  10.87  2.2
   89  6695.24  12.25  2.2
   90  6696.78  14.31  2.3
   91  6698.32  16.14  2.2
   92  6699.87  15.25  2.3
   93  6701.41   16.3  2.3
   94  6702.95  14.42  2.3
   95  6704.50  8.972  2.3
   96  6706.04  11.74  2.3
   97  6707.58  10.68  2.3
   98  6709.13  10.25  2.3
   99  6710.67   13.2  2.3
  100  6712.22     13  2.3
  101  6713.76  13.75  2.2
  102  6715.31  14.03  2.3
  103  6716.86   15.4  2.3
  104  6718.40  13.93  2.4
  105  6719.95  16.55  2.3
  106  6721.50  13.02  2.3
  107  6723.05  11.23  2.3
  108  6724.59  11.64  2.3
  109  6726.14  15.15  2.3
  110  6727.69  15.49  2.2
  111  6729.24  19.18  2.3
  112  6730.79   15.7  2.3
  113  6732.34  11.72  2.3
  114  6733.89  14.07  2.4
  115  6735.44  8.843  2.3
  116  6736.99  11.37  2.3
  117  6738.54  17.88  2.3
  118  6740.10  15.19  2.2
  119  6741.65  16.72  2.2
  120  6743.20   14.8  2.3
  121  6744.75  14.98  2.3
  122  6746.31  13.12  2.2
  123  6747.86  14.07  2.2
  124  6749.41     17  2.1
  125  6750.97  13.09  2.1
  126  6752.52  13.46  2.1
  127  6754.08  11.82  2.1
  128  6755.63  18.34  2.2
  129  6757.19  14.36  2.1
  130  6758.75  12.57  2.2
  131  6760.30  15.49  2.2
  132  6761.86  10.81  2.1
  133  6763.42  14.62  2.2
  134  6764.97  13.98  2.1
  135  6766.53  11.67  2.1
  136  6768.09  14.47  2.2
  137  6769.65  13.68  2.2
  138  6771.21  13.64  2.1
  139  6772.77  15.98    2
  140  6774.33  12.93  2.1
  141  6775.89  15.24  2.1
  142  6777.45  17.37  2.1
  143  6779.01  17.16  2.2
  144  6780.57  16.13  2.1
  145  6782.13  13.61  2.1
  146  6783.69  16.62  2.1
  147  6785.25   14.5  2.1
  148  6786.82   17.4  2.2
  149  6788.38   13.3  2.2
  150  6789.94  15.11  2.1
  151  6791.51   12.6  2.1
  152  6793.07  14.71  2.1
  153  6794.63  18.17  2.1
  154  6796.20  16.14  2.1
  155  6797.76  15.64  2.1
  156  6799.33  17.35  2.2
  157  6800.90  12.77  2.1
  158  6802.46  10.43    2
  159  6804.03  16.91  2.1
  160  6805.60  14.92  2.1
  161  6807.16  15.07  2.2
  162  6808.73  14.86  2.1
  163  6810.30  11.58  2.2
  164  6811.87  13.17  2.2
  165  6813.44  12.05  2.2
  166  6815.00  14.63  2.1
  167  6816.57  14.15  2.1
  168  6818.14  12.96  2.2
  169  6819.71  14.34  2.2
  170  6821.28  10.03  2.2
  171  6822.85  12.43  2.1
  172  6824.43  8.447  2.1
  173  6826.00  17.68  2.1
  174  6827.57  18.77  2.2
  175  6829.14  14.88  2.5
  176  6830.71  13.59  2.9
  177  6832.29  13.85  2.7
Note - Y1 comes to 0.96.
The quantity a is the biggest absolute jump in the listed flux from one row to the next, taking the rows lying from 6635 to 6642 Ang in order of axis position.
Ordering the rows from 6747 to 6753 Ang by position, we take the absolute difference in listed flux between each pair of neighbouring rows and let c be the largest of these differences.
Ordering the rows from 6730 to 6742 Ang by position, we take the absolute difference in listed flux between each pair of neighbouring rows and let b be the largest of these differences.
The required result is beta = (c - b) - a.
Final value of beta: -9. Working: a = 6.0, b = 6.5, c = 4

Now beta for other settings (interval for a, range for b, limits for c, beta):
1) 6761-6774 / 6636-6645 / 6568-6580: -3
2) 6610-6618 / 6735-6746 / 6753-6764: -3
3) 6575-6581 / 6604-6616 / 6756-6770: -2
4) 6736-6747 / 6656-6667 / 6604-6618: -6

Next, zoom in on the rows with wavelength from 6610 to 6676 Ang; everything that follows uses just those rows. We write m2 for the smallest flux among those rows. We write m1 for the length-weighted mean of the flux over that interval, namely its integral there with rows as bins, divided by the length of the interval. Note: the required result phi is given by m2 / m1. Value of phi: 0.65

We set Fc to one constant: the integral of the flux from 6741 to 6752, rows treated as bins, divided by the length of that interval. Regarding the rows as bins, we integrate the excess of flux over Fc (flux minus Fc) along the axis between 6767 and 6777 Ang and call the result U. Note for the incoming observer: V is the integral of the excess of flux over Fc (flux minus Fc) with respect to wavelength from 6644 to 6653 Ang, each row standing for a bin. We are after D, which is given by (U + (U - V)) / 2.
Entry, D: -5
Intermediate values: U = -4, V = 1.6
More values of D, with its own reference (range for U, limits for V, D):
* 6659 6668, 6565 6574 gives 8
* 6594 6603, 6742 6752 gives 0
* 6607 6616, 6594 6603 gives 10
